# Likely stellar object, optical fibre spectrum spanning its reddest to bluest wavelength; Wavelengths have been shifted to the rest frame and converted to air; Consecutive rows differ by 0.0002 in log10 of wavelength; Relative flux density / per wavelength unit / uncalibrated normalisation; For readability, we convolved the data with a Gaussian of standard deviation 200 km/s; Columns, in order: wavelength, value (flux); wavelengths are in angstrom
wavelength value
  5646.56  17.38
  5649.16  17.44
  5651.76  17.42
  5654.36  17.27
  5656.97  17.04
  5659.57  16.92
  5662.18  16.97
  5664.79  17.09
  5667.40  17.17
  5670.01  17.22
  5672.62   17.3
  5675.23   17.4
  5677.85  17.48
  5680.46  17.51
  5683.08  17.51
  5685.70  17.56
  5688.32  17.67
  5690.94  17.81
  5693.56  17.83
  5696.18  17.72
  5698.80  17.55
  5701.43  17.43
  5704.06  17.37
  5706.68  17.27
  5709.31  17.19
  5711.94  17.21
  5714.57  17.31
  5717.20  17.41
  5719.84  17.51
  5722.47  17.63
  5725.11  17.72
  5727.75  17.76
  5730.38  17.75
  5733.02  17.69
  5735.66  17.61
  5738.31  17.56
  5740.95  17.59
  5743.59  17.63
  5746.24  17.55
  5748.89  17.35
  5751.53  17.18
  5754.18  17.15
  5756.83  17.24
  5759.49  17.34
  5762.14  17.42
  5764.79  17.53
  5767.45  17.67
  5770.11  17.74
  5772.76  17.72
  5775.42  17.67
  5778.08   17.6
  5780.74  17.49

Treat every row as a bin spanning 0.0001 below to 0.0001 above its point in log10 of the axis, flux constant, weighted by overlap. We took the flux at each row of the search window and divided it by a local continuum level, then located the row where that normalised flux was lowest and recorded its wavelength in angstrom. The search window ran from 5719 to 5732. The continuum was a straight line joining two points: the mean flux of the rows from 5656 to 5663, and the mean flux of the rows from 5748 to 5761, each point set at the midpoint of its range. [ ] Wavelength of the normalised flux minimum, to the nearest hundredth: 5719.84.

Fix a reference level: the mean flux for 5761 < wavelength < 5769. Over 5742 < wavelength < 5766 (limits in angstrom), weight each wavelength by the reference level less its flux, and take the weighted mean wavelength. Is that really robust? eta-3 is 5755.5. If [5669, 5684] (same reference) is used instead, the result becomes 5673.1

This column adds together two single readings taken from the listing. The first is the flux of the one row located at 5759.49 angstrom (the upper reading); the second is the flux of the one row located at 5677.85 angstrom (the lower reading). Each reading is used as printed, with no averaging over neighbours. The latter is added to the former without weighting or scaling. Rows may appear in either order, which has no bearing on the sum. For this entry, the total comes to 34.82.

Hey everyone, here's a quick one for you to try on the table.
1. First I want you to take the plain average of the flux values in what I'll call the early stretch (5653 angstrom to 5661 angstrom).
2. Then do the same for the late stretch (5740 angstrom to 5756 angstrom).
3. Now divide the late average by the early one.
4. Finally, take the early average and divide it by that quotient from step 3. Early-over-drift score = 16.8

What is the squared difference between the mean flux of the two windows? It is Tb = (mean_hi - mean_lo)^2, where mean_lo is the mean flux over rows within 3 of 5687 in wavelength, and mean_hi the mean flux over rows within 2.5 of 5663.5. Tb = 0.34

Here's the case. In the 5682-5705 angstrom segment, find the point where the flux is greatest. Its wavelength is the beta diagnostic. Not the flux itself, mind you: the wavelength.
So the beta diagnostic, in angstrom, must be 5693.56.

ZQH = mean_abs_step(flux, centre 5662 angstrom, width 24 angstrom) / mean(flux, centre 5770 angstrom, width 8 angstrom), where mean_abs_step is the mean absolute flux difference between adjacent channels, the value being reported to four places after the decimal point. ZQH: 0.0062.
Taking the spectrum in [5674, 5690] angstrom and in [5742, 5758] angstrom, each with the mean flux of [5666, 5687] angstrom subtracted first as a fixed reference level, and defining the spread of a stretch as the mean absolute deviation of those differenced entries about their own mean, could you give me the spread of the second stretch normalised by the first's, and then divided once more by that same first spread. 41.3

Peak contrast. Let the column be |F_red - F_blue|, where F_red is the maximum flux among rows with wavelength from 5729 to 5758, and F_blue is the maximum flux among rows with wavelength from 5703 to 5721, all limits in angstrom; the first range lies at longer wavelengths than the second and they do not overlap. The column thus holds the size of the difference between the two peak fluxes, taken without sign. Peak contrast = 0.24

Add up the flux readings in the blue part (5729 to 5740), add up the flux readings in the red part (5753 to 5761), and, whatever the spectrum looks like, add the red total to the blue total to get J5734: 122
